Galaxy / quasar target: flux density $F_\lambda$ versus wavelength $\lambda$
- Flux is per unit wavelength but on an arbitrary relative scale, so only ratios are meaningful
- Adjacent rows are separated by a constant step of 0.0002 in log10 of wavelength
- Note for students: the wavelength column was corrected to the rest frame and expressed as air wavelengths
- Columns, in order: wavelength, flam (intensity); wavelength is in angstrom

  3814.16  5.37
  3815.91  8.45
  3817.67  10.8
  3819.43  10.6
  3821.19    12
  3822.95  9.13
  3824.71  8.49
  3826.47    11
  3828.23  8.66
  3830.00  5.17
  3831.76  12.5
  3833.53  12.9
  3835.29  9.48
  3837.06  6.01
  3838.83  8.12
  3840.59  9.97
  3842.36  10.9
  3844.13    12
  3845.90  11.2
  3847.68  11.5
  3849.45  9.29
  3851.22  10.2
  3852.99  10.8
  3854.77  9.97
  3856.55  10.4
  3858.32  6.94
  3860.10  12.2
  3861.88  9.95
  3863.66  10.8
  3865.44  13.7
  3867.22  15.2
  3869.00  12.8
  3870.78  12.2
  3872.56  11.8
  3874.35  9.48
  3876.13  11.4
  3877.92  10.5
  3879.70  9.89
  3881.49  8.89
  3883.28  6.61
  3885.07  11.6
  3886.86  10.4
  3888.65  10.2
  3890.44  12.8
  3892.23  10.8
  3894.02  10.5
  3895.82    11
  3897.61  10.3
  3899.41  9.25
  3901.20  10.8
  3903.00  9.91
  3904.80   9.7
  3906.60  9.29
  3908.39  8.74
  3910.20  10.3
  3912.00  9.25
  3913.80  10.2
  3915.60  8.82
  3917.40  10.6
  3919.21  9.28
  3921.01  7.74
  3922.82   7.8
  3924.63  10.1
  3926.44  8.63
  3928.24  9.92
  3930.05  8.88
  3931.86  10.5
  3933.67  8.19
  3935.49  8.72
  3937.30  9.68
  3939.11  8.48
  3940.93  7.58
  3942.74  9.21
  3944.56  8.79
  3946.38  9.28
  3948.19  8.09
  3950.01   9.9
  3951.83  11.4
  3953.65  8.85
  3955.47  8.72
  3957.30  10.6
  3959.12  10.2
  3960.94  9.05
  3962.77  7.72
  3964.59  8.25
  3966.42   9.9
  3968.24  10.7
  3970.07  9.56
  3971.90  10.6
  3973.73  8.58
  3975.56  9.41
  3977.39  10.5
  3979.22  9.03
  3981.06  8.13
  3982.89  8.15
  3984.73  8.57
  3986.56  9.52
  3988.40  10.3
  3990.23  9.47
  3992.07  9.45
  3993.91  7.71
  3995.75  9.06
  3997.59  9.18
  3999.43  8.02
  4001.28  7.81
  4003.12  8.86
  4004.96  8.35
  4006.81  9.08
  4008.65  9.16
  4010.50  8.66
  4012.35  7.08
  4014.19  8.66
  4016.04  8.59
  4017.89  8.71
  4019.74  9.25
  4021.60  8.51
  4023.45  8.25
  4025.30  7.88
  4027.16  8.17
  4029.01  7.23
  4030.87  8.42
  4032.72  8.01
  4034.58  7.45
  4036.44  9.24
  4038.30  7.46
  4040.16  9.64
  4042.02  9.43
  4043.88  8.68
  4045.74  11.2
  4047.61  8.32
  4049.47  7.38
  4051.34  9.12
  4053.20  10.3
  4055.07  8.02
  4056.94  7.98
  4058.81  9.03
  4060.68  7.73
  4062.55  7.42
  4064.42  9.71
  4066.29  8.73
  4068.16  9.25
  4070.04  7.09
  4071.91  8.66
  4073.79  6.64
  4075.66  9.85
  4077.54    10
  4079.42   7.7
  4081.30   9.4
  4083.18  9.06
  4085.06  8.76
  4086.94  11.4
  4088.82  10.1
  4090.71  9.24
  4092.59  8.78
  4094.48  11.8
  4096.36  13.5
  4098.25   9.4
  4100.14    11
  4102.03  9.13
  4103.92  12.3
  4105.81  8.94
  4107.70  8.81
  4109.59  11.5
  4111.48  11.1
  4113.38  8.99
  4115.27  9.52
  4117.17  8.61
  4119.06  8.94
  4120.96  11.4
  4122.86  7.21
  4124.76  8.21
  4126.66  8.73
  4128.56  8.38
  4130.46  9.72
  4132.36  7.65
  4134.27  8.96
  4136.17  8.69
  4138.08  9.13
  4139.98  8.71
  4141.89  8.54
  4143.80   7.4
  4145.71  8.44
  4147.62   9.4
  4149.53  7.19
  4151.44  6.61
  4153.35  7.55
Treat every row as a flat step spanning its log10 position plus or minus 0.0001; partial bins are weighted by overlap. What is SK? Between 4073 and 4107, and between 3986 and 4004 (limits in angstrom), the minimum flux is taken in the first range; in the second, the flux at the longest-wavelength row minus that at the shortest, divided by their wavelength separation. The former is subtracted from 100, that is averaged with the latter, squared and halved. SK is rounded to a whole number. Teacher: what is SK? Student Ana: 1089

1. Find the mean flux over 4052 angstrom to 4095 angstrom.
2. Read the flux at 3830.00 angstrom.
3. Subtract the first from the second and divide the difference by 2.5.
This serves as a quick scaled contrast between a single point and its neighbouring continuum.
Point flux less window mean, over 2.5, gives -1.5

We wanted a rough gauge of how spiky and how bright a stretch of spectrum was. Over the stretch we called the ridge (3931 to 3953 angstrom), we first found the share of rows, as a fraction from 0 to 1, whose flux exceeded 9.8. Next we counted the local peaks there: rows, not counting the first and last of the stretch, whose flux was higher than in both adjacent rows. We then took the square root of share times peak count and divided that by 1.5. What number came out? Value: 0.6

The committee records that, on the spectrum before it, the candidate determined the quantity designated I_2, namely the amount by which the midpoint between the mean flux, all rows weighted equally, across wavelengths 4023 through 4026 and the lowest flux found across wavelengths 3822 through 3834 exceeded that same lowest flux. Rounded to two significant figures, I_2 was 1.4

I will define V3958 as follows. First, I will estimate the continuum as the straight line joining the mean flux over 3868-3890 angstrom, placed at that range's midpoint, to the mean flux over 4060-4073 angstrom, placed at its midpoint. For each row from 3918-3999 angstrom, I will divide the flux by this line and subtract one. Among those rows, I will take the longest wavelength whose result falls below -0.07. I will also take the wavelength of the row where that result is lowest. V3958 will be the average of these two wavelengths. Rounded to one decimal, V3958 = 3957.5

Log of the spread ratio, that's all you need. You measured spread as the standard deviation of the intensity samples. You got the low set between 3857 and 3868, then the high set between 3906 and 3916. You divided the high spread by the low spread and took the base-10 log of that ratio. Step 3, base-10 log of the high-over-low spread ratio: -0.6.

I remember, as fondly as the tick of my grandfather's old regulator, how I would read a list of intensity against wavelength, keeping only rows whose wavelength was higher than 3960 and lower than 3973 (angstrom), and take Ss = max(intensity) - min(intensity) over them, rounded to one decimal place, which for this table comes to 3.0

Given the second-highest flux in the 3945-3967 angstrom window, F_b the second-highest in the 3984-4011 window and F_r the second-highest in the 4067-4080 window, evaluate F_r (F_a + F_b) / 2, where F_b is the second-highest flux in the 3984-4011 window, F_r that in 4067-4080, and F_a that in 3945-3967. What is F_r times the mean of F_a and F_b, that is 99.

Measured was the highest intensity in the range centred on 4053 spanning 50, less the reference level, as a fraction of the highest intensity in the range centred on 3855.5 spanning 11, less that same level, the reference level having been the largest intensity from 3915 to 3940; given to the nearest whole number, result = 0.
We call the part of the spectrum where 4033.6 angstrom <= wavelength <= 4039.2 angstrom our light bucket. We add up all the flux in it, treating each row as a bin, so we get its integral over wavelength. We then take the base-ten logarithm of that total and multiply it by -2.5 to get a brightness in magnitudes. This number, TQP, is -4.13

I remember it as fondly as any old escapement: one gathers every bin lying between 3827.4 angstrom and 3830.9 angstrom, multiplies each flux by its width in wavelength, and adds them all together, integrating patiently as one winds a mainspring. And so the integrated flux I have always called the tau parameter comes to 24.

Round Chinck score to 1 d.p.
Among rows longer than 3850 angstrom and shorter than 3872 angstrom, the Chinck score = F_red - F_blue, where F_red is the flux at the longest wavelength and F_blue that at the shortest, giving 2.0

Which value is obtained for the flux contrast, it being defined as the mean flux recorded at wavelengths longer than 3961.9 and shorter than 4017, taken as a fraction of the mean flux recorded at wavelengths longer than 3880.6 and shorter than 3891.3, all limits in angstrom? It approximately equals 0.89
